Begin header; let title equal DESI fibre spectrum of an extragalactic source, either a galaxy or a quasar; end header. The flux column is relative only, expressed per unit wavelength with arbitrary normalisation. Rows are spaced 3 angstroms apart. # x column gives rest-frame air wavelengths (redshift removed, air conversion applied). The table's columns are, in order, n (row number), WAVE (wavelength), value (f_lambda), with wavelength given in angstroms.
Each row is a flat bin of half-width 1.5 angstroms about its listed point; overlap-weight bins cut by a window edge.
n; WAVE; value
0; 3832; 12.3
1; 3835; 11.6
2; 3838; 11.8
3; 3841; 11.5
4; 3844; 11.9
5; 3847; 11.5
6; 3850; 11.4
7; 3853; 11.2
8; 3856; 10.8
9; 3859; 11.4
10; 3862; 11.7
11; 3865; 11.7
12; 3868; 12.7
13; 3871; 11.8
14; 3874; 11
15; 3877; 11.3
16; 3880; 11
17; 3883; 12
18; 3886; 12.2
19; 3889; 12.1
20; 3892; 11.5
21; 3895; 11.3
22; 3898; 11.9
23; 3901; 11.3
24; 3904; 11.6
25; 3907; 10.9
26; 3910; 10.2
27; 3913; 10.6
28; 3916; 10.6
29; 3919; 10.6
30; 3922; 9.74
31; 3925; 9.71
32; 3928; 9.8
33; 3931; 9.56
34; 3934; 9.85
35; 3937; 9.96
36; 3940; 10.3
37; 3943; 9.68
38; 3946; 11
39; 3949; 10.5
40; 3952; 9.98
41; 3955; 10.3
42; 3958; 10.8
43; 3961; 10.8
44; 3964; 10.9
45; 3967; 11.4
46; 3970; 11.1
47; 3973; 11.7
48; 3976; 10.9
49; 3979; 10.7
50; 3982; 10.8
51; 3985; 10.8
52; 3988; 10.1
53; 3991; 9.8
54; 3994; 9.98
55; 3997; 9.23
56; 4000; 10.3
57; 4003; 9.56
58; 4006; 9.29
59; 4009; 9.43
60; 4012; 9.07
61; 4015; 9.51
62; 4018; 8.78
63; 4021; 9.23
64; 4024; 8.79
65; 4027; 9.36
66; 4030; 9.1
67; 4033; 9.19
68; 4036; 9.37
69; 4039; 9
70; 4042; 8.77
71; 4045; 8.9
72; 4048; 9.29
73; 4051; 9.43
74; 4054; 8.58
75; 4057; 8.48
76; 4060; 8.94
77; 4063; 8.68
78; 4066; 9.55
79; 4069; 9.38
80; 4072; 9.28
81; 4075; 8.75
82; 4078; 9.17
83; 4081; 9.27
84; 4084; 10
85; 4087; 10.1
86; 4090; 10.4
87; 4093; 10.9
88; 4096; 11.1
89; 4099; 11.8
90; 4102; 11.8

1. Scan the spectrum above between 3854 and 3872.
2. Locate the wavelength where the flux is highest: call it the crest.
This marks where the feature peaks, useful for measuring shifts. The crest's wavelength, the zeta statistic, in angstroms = 3868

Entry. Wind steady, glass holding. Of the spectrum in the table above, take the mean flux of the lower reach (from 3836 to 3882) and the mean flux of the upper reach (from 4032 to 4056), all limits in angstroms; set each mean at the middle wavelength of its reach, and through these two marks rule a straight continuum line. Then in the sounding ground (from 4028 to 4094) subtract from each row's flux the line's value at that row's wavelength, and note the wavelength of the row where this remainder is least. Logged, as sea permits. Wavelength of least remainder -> 4057 angstroms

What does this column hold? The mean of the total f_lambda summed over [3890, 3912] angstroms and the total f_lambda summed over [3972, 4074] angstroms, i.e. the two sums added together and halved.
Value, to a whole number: 201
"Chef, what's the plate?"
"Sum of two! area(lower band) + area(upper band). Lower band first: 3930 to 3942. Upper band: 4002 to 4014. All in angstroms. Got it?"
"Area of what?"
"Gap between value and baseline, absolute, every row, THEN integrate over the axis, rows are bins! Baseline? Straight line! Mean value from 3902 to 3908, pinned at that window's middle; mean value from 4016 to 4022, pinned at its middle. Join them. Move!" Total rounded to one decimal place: 10.6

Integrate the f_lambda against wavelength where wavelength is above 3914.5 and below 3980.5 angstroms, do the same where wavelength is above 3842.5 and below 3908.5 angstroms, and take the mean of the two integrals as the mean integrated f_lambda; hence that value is 726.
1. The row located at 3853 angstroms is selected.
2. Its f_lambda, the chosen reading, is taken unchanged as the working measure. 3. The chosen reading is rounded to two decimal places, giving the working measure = 11.20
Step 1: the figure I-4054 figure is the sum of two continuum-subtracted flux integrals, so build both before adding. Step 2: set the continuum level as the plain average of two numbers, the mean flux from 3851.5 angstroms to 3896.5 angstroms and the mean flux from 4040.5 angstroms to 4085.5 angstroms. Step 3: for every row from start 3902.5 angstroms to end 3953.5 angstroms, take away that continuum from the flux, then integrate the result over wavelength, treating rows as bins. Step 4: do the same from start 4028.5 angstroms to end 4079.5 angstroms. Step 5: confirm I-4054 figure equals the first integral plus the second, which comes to -69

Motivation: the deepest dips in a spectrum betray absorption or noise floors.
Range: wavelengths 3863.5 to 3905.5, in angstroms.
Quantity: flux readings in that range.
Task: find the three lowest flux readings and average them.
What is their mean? 11.1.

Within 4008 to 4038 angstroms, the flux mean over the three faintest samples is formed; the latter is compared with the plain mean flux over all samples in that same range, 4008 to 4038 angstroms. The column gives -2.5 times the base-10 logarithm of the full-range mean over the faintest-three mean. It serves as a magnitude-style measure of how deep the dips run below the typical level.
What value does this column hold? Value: -0.036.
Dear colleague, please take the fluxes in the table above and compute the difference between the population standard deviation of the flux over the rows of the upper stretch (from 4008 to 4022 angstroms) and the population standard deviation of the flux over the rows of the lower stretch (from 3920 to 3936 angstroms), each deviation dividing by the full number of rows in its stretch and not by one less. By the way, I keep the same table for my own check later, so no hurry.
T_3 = 0.16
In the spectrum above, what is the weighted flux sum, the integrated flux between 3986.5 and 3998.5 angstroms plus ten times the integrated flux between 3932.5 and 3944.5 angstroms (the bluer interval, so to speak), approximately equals 1311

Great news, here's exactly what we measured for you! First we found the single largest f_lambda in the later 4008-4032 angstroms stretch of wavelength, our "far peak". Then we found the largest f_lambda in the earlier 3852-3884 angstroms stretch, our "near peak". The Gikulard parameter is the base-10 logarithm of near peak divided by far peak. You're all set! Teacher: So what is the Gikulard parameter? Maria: 0.13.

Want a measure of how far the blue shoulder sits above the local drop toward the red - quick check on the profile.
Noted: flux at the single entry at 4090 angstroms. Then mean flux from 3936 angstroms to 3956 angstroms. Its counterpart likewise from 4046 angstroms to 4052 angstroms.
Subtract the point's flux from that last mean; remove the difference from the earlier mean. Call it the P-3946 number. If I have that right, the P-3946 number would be 11.3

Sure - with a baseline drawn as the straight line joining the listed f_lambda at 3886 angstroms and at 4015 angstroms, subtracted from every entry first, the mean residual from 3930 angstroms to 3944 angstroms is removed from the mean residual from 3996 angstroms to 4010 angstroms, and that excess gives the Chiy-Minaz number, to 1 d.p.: 1.1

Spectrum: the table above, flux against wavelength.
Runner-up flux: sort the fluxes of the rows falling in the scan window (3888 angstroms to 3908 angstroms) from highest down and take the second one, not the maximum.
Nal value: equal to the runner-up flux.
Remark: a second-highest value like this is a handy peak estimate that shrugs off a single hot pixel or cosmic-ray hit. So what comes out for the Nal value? 11.9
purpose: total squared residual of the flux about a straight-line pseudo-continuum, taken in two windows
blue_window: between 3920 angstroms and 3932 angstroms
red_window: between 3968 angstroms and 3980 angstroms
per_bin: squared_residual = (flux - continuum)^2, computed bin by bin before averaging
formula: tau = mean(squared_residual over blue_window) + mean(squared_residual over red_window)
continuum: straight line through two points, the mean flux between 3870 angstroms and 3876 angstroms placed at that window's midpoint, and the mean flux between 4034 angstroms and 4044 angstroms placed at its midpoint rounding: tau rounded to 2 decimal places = 2.30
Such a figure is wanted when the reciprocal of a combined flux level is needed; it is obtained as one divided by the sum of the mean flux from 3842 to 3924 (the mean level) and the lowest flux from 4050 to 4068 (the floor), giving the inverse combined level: 0.0505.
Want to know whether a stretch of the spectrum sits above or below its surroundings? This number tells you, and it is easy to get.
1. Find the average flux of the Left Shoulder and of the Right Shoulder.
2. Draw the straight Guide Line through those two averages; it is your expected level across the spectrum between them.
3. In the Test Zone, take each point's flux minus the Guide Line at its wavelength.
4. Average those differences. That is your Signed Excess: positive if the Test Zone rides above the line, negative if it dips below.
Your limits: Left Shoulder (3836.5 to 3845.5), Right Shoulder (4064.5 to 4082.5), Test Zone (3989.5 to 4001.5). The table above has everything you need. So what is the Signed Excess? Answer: -0.24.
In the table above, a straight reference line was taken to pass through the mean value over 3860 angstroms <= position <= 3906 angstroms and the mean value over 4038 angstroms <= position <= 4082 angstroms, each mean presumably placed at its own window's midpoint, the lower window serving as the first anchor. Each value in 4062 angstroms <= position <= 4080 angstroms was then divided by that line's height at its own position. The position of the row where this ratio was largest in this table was 4066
